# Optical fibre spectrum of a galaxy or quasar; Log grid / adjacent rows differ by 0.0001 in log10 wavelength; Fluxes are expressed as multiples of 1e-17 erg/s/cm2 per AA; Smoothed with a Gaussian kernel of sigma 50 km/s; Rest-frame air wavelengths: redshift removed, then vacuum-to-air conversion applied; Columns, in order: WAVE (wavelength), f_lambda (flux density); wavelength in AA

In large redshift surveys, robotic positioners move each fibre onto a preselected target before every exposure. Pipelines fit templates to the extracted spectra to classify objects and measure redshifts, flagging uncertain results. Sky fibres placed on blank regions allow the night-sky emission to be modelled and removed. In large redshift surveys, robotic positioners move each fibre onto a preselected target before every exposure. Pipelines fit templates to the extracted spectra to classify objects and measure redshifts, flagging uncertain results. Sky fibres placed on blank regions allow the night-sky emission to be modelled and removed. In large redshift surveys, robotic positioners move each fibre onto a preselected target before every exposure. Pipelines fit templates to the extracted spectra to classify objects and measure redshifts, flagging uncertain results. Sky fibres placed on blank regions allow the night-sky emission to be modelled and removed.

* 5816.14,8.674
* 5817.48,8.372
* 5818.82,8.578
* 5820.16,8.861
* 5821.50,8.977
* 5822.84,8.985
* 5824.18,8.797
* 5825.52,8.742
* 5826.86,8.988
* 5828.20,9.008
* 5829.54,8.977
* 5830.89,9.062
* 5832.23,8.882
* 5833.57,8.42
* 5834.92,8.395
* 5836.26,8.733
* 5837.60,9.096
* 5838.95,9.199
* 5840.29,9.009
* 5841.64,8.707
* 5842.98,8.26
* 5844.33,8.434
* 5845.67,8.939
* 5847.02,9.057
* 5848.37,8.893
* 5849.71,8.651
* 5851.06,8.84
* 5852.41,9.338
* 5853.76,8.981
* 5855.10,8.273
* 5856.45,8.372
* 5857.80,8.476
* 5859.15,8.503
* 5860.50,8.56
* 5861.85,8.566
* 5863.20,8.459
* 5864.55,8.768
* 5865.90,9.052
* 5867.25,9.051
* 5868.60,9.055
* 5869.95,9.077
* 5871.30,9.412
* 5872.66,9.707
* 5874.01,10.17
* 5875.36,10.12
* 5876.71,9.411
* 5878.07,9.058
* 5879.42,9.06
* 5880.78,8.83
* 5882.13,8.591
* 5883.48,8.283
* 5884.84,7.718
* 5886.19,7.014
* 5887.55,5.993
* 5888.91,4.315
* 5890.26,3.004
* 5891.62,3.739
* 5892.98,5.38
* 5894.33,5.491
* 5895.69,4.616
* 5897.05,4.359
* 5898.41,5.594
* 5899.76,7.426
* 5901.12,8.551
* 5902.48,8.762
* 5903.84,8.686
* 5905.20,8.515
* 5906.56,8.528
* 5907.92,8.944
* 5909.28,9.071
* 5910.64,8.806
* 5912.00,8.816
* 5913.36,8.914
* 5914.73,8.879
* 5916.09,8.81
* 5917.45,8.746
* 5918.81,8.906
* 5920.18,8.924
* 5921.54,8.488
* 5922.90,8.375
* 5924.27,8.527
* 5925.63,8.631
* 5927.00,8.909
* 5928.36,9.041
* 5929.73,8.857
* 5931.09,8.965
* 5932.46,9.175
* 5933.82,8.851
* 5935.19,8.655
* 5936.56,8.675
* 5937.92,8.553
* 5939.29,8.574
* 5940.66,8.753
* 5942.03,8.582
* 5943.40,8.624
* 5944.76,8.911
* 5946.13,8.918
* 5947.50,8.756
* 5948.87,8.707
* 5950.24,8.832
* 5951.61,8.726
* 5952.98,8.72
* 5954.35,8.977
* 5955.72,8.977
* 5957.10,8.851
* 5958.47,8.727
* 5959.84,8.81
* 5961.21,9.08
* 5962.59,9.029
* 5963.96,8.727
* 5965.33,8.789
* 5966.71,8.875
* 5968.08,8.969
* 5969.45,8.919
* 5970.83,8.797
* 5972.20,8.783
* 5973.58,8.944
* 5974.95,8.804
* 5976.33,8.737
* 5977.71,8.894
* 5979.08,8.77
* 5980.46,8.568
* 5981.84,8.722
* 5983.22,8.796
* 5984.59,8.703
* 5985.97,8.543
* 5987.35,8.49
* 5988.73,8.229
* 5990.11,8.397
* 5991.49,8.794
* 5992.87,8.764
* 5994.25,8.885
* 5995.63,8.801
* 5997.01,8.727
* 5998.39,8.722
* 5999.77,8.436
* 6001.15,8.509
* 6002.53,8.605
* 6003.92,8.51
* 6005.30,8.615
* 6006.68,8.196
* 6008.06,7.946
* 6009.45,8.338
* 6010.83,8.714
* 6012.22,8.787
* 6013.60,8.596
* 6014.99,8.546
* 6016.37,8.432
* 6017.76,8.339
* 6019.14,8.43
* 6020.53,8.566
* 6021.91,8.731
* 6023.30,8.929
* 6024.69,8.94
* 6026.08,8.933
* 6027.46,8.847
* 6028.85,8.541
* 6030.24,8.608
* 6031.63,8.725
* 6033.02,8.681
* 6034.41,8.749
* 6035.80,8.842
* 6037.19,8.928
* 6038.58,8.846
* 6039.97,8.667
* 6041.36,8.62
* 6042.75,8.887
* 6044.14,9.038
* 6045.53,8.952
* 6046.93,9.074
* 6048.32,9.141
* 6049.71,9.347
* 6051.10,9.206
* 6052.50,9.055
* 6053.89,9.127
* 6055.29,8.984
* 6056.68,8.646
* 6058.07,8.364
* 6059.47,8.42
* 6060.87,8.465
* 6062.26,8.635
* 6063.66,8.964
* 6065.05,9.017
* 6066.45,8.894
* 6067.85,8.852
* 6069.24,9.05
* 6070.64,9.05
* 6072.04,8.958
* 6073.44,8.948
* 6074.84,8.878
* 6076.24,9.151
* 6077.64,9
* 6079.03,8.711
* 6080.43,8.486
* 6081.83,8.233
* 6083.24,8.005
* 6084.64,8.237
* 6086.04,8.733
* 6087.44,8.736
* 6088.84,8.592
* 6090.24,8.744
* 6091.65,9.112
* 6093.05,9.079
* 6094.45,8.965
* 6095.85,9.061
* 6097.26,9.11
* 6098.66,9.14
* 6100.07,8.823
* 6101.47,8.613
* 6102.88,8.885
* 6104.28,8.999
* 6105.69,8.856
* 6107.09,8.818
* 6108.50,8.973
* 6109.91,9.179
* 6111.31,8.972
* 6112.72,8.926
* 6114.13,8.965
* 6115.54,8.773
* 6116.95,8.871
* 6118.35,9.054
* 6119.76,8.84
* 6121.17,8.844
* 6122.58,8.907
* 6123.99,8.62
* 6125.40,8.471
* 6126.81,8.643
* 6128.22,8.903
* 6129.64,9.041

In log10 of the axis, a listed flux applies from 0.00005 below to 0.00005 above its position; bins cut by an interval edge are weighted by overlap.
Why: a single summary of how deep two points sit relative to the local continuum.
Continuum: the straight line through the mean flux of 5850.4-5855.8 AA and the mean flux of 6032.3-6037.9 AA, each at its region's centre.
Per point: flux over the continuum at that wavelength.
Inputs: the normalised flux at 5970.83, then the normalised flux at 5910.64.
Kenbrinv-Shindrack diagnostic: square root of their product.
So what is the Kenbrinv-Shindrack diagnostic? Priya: 0.997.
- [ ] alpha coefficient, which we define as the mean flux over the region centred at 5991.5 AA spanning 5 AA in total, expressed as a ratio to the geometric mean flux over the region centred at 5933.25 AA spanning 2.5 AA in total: 0.96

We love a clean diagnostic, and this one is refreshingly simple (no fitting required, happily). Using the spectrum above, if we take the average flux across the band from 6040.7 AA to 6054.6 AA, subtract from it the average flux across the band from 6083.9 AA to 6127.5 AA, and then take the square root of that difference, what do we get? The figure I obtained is 0.43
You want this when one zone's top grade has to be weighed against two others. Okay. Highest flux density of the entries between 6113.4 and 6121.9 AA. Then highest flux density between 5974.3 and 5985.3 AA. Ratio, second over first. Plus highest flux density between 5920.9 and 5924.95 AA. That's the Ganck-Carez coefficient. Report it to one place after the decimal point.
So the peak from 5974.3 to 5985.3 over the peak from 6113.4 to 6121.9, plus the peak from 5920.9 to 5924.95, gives 9.5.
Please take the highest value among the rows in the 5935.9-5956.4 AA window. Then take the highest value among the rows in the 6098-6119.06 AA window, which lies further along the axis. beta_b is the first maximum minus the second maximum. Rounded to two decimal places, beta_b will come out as -0.20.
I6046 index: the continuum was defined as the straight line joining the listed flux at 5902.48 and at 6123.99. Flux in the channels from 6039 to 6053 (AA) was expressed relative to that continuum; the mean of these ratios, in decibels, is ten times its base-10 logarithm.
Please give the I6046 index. 0.16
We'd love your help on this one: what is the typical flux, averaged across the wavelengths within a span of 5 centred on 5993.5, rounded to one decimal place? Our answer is 8.8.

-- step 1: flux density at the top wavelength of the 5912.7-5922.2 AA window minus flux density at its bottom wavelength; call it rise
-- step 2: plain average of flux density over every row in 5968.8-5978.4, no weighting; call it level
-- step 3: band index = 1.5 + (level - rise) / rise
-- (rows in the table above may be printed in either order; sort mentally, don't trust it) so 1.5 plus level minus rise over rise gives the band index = -20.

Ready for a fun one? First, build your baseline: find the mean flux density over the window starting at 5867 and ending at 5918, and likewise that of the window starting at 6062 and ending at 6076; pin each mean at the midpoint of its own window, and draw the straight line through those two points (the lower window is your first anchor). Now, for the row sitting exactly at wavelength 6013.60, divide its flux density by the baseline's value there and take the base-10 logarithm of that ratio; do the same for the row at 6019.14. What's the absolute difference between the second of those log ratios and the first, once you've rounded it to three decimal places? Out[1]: 0.010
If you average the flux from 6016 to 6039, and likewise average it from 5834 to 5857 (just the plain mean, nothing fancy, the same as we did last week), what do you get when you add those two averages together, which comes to 17.5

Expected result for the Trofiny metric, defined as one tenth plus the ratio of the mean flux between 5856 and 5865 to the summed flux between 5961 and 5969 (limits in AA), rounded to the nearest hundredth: 0.26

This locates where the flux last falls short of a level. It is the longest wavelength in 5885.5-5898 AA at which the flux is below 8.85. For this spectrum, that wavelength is 5897.05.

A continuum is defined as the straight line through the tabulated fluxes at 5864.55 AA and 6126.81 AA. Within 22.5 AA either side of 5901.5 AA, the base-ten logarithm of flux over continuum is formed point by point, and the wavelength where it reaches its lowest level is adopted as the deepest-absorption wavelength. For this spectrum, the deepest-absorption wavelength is 5890.26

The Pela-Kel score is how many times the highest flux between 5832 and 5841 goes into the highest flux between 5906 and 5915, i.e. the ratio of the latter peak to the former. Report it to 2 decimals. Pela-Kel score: 0.99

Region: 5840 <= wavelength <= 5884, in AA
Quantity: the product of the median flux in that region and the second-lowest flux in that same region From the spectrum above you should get 73.6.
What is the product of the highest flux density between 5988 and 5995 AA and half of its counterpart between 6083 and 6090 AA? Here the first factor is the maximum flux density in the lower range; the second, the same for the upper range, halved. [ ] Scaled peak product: 38.8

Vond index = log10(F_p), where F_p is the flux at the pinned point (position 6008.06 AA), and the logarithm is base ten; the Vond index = 0.900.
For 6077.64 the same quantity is 0.954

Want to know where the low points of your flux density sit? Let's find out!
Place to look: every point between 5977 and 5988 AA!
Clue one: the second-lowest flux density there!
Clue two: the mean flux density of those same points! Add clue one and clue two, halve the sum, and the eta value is 8.61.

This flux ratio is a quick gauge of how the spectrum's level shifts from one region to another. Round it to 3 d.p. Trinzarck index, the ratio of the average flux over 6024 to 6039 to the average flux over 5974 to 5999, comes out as 1.011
